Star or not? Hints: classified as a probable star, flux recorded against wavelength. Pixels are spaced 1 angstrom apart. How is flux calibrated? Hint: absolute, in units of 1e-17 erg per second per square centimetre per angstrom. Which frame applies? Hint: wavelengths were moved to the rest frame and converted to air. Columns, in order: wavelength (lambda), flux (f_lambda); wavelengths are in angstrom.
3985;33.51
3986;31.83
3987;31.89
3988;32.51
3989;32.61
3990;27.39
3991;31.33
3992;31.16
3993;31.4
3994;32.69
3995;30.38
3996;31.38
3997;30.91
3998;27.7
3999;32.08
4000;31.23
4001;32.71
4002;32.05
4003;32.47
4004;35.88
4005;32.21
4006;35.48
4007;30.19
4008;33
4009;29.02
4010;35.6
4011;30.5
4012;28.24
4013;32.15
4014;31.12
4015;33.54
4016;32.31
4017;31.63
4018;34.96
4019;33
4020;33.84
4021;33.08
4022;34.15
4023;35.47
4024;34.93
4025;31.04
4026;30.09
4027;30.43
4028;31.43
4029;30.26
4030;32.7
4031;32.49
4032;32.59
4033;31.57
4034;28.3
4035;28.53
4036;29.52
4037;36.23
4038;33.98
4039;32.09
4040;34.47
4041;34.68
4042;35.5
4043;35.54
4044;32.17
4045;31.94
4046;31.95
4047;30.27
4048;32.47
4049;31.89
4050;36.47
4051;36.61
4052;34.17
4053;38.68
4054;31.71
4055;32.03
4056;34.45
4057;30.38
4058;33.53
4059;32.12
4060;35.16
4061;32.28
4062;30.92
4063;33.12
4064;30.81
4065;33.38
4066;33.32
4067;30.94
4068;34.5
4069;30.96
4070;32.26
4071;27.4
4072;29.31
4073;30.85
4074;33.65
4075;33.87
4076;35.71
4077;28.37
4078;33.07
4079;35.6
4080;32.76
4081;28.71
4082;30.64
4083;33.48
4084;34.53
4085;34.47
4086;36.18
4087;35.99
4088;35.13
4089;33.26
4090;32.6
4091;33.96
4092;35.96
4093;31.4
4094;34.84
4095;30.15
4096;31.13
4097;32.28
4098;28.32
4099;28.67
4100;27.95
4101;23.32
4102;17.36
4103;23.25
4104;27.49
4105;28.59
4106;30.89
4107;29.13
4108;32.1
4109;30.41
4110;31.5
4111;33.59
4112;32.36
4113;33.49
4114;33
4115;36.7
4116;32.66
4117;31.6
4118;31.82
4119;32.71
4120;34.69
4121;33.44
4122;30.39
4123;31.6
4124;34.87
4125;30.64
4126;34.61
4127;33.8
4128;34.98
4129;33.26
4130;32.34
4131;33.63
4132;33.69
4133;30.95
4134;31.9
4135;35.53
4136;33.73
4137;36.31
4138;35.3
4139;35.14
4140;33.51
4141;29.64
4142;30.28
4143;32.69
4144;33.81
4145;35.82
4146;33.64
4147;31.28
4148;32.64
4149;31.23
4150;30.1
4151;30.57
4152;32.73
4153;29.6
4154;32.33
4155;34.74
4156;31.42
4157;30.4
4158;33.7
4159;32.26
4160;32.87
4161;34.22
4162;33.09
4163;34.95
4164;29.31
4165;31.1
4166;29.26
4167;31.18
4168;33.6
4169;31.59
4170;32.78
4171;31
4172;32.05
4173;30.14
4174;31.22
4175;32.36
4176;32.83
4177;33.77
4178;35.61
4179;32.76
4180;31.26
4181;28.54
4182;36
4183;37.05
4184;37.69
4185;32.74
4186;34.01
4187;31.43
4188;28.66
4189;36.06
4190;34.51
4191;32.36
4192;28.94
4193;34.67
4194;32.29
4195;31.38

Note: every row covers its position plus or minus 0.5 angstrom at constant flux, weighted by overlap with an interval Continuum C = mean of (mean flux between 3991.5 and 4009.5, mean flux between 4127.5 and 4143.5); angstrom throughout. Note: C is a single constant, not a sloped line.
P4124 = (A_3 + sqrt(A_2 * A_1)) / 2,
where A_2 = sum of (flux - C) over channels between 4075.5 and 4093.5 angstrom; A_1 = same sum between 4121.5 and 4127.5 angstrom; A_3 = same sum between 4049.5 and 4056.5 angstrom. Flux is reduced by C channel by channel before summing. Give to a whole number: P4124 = 10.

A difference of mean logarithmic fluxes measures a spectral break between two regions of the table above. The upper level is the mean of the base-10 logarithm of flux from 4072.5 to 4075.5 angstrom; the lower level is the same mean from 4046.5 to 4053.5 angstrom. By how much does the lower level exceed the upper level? 0.02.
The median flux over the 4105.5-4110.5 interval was 30.9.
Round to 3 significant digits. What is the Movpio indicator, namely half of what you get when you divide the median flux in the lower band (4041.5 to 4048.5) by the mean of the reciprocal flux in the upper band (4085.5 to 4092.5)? 558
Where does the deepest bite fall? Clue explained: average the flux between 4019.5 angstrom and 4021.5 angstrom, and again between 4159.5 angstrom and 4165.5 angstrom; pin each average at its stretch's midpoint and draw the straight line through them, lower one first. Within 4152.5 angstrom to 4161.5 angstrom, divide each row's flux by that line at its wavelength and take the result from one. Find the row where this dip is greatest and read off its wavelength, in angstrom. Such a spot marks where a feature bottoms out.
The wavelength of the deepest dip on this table 4153 angstrom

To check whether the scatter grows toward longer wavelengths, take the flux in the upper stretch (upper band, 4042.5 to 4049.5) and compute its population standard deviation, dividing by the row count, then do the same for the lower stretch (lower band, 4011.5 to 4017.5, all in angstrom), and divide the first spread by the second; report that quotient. 0.90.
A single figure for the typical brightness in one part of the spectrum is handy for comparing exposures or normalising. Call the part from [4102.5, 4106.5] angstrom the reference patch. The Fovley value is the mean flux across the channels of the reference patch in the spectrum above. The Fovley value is 27.6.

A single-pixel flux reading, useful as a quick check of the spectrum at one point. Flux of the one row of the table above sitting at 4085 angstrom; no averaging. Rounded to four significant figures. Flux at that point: 34.47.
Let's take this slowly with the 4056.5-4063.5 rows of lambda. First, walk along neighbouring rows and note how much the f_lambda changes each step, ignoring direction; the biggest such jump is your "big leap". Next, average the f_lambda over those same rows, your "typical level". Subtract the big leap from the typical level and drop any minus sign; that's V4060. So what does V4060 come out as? 29.4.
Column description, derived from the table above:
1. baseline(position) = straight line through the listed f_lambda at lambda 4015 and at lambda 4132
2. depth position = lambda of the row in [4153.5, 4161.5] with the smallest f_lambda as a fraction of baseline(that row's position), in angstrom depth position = 4157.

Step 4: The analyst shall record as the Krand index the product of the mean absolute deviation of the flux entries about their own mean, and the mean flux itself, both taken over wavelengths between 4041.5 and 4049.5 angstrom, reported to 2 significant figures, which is 46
